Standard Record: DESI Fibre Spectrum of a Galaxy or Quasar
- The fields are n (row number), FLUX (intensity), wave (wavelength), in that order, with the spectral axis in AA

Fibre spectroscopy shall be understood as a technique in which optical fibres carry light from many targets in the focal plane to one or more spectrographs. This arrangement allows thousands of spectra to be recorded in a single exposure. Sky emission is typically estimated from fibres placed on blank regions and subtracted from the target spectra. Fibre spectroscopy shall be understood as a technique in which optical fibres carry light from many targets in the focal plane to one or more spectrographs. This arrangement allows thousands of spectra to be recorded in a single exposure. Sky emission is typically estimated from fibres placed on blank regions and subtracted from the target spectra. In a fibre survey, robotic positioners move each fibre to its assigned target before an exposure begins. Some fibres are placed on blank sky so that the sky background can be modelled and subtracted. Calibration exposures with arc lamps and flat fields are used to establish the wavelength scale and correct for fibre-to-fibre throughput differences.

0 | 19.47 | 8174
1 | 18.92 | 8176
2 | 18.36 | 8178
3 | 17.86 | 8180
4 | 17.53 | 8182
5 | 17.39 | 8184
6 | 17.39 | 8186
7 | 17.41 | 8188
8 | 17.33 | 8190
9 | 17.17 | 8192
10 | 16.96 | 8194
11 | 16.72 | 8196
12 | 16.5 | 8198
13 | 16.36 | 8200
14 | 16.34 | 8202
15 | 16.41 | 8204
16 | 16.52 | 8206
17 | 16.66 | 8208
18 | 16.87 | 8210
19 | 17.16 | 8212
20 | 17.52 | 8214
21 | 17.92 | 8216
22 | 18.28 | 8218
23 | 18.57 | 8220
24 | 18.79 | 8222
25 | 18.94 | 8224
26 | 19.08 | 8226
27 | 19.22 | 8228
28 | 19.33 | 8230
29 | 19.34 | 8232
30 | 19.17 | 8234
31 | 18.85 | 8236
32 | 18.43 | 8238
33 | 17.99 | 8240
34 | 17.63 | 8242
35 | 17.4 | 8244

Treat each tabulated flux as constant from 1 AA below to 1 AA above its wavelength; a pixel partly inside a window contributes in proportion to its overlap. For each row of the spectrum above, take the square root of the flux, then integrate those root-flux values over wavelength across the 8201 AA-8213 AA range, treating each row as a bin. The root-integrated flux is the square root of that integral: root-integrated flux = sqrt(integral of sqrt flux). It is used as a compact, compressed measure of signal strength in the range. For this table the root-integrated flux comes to 7.0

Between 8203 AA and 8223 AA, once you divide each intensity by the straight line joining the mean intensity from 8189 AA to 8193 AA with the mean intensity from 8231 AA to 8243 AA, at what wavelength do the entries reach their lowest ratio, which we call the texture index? 8204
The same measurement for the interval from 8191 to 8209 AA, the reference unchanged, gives 8202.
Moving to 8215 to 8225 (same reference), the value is 8216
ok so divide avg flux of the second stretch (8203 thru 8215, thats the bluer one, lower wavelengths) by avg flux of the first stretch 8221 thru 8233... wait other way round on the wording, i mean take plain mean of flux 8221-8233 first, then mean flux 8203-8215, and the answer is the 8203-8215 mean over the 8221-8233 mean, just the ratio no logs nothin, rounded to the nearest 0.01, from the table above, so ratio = 0.88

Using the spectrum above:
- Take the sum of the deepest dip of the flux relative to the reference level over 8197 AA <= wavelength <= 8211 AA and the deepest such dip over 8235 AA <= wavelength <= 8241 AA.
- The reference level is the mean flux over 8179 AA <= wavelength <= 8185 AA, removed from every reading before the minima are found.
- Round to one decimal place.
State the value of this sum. -0.9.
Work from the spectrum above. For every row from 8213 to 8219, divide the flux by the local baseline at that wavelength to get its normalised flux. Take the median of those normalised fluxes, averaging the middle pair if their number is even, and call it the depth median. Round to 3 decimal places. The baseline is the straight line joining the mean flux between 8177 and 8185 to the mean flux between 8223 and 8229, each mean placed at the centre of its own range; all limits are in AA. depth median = 0.954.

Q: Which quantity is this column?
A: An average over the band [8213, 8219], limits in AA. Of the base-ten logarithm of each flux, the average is 1.25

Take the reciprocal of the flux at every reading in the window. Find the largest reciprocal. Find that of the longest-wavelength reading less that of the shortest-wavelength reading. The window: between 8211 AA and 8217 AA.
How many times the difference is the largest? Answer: -24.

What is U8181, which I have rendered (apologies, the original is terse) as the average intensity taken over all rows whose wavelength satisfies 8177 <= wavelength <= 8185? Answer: 17.8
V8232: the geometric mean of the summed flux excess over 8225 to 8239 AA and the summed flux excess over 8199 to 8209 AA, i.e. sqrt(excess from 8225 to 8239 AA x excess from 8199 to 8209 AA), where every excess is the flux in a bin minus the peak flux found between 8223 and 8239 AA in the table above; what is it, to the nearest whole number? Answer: 5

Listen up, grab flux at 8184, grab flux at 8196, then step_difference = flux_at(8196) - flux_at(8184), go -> -0.7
